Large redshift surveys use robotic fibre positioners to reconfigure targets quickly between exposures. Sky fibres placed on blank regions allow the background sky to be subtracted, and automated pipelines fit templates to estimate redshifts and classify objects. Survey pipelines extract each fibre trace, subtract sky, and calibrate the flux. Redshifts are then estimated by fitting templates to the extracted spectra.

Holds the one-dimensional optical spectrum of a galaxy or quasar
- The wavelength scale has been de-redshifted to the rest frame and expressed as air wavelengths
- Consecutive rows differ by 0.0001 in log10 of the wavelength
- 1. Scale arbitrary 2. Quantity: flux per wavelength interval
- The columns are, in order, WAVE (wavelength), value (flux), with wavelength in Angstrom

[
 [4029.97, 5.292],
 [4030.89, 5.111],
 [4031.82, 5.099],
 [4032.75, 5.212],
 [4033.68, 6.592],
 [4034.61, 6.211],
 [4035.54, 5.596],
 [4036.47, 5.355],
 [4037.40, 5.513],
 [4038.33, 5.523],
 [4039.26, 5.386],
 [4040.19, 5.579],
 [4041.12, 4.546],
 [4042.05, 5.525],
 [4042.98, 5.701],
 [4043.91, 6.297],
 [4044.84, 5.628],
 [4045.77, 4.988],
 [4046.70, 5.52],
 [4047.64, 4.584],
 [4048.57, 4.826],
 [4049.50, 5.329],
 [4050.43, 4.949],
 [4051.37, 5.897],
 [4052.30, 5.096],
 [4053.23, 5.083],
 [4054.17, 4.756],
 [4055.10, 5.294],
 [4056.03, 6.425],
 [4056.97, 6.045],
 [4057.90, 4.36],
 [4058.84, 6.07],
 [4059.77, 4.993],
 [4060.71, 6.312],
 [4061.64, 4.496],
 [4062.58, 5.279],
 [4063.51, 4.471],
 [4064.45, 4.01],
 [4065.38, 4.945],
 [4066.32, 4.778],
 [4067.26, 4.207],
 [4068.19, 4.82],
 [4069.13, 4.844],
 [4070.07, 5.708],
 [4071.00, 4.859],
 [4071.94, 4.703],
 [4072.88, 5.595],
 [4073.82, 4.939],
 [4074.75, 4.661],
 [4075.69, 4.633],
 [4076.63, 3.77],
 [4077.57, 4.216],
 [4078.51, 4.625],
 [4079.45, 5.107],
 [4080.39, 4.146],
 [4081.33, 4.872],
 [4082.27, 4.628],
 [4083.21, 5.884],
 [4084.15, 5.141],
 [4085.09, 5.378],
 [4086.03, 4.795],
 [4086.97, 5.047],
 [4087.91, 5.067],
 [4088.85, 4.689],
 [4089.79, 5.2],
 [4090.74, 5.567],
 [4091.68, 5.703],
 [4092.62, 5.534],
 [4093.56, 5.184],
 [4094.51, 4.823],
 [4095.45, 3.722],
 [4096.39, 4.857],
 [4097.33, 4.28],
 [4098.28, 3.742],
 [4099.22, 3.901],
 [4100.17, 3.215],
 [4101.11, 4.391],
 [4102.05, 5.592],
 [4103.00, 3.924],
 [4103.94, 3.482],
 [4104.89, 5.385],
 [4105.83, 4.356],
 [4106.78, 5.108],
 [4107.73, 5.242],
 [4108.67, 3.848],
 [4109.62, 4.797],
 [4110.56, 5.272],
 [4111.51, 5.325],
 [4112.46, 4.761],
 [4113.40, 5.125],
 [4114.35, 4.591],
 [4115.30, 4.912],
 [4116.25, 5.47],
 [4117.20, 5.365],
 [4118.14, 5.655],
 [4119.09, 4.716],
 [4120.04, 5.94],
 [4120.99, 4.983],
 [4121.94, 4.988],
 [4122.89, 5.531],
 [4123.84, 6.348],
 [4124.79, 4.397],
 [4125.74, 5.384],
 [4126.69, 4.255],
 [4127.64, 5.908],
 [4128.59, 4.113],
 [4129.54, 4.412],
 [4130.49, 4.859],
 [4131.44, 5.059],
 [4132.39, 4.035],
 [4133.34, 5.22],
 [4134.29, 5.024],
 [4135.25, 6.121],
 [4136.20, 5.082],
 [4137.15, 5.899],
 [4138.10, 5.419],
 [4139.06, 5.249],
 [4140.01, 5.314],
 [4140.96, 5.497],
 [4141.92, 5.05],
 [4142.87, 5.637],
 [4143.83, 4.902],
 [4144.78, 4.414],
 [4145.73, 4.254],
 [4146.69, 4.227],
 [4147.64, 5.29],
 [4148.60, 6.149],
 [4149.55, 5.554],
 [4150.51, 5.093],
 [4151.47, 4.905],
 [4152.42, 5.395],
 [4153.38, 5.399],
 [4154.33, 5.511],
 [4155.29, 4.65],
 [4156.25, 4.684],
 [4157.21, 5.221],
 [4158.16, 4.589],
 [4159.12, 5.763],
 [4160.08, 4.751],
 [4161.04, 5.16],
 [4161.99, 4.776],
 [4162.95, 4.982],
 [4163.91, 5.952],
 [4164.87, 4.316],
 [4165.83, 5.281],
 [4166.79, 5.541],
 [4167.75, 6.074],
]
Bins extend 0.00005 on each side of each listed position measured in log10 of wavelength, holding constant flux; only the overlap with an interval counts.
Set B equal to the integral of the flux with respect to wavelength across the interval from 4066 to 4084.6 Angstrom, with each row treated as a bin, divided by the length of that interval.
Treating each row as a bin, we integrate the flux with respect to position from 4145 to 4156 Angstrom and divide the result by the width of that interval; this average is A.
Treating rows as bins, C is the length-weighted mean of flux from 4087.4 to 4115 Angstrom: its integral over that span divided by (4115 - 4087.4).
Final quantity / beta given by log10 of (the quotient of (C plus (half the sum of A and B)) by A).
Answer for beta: 0.278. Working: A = 5.1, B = 4.81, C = 4.71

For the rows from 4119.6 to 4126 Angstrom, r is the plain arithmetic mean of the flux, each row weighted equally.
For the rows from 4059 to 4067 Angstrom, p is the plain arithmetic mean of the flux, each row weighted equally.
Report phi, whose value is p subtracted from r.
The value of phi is 0.46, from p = 4.91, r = 5.4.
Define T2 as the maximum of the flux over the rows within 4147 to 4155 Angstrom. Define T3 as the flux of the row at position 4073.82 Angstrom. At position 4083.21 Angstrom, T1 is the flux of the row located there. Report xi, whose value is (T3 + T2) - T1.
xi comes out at 5.2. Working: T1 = 5.884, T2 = 6.149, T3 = 4.939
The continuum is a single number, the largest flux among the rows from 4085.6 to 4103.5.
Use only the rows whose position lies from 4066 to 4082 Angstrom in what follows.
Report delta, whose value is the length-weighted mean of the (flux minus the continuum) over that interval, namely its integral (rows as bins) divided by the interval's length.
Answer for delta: -1.0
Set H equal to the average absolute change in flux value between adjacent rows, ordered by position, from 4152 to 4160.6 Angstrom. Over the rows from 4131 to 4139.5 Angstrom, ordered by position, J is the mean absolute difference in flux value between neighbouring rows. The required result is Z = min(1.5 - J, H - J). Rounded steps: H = 0.55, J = 0.75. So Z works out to -0.21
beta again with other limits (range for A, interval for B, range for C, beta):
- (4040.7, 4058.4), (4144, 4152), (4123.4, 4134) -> 0.277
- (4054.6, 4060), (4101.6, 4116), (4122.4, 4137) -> 0.266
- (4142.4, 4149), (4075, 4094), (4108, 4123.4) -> 0.306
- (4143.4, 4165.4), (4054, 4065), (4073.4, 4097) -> 0.298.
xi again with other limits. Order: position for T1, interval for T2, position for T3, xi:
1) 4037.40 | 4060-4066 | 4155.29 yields 5.4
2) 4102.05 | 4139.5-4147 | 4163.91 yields 6.0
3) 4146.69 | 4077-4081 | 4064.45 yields 4.9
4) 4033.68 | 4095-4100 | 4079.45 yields 3.4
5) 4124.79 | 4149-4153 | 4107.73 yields 6.4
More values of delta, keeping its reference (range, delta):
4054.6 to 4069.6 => -0.6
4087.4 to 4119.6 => -0.9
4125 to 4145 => -0.6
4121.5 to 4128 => -0.5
